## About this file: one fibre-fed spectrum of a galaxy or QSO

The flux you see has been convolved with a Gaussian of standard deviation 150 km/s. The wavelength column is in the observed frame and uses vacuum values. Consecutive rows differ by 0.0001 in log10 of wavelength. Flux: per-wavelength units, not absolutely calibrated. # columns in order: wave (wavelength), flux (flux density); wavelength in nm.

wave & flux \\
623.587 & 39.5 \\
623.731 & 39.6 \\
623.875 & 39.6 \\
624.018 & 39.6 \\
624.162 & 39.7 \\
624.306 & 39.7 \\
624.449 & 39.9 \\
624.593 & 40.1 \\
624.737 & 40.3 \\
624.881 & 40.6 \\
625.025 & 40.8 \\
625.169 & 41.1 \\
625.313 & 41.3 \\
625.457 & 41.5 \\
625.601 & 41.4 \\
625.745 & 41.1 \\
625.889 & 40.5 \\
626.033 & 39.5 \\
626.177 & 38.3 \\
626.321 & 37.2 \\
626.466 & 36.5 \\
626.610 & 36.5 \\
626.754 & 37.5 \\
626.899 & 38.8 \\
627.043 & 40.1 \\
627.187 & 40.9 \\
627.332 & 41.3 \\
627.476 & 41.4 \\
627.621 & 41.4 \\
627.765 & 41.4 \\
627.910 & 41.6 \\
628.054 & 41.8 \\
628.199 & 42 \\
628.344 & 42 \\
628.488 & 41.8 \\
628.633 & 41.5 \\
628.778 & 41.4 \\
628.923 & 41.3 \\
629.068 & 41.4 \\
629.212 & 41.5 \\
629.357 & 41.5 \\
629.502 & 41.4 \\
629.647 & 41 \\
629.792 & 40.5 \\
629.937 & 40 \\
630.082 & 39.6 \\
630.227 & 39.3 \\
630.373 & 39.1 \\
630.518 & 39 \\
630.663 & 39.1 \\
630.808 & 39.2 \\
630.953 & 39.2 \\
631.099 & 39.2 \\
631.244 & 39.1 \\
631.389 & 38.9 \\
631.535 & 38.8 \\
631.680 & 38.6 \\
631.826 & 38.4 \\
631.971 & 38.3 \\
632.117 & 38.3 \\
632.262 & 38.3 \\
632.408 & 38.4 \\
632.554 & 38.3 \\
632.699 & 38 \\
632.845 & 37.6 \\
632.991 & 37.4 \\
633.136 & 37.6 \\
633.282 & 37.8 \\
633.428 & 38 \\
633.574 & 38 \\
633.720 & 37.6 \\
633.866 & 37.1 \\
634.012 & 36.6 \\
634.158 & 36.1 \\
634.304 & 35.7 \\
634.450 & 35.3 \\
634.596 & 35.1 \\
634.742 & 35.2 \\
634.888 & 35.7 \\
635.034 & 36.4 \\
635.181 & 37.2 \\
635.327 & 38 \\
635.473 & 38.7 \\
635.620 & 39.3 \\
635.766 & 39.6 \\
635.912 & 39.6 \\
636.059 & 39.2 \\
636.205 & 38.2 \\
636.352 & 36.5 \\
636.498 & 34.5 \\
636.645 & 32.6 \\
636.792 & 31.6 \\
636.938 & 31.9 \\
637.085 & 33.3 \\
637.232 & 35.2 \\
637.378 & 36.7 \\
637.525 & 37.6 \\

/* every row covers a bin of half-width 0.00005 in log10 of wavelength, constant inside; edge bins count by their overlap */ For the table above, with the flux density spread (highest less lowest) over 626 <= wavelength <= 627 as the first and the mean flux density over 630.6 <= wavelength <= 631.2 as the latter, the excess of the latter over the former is 36.2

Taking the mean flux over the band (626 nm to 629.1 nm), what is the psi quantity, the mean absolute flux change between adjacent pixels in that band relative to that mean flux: 0.0110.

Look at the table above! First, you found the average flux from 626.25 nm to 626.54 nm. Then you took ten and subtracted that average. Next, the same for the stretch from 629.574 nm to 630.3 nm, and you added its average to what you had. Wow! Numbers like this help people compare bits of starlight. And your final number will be 13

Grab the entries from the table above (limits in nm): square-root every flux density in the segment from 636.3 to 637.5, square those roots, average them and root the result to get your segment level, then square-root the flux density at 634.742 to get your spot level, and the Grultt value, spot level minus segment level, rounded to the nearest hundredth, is 0.10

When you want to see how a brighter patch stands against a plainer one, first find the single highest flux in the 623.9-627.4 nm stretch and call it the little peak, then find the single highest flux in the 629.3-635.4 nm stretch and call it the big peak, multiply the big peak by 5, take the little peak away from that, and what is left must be 166.0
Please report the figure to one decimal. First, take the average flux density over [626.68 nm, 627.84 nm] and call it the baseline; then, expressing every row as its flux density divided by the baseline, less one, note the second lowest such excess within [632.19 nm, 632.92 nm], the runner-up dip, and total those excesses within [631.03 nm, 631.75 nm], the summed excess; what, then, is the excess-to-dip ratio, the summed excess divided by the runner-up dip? 3.0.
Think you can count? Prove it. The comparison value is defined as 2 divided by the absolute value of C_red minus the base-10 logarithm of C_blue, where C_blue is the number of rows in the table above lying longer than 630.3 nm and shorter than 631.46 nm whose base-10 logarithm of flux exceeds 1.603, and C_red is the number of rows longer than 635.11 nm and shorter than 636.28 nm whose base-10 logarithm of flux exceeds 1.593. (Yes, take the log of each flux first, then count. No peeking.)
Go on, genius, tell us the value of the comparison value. 0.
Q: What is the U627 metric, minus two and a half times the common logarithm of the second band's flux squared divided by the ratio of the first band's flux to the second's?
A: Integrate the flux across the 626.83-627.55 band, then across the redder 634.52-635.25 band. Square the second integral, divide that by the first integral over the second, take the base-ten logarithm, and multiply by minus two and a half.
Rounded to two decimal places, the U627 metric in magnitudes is -6.98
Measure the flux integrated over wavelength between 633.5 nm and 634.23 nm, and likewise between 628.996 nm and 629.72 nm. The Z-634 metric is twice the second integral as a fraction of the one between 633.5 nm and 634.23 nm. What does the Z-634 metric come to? 2.2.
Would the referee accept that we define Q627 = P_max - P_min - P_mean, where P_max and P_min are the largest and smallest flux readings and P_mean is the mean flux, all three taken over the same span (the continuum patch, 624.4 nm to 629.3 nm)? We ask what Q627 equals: -35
